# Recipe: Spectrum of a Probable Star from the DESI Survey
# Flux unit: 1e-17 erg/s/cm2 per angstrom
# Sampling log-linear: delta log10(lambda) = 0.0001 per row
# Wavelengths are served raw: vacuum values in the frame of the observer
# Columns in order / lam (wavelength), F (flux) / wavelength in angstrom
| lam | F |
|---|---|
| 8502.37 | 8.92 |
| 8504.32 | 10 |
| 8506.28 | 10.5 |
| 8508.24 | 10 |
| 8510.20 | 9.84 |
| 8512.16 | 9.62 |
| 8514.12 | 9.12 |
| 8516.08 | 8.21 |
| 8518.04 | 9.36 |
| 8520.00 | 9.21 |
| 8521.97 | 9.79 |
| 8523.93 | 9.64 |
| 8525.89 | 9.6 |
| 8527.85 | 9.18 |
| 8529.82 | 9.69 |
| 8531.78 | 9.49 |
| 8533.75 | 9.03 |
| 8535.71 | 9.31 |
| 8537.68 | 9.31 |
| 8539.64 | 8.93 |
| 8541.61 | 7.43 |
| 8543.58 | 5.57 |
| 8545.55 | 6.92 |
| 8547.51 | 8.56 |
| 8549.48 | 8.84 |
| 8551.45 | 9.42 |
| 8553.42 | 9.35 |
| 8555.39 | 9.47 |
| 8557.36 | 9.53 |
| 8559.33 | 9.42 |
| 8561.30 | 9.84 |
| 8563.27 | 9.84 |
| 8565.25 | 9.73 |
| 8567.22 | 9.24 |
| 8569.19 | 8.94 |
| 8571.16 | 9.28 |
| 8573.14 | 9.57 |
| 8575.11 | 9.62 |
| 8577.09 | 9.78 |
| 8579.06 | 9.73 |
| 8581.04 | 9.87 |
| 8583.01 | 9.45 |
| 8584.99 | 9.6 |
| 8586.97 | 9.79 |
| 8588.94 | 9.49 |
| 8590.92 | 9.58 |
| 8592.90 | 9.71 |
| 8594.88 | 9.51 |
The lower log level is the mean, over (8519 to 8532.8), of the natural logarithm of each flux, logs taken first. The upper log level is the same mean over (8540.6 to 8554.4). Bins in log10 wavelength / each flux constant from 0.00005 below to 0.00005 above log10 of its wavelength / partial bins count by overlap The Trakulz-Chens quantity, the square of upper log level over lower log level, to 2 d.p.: 0.84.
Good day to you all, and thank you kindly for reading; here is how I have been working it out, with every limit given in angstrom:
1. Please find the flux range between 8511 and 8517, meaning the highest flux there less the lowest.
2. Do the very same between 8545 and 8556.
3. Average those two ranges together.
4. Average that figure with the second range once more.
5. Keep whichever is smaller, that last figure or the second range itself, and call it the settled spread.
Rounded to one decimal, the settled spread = 2.3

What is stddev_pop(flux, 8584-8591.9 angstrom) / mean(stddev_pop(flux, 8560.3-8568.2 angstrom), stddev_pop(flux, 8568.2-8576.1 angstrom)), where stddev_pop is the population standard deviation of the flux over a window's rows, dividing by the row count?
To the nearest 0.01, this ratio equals 0.42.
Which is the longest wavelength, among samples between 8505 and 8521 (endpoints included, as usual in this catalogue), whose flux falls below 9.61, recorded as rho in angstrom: 8520.00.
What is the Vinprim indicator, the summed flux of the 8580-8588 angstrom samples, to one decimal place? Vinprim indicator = 38.7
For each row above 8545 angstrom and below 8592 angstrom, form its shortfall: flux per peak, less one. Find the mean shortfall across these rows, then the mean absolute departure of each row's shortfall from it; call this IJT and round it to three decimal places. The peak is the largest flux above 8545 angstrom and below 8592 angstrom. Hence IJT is 0.038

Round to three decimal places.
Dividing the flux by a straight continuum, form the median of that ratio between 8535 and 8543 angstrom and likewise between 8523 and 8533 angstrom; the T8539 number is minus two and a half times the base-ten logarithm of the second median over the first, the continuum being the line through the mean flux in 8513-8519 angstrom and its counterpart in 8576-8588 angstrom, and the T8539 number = -0.074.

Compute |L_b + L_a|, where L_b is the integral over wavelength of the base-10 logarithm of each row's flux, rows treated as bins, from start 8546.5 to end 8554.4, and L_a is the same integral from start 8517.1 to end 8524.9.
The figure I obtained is 15.2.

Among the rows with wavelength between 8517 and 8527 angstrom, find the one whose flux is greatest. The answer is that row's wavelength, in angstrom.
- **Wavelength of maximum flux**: 8521.97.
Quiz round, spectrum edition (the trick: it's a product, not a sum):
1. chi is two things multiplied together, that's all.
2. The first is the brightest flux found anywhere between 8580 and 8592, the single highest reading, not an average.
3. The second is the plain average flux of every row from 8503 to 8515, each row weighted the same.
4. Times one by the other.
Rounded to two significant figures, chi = 97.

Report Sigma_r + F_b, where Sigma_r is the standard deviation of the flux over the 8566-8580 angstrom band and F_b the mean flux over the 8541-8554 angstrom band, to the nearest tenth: 8.3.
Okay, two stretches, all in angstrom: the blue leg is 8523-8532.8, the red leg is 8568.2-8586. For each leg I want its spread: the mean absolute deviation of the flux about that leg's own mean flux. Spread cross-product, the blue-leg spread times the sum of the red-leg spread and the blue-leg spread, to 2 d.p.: 0.05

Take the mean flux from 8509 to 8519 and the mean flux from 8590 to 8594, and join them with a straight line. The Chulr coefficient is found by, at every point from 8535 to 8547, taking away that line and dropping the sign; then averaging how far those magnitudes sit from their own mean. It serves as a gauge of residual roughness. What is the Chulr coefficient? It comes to 1.29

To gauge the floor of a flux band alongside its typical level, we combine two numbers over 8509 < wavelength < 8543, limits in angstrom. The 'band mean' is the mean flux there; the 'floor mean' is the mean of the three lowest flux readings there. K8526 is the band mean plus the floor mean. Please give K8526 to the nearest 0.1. 17.4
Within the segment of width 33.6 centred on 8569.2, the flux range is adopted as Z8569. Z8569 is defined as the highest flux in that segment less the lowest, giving 0.9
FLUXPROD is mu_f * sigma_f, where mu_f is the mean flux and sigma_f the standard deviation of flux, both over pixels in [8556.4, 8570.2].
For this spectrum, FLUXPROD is 3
